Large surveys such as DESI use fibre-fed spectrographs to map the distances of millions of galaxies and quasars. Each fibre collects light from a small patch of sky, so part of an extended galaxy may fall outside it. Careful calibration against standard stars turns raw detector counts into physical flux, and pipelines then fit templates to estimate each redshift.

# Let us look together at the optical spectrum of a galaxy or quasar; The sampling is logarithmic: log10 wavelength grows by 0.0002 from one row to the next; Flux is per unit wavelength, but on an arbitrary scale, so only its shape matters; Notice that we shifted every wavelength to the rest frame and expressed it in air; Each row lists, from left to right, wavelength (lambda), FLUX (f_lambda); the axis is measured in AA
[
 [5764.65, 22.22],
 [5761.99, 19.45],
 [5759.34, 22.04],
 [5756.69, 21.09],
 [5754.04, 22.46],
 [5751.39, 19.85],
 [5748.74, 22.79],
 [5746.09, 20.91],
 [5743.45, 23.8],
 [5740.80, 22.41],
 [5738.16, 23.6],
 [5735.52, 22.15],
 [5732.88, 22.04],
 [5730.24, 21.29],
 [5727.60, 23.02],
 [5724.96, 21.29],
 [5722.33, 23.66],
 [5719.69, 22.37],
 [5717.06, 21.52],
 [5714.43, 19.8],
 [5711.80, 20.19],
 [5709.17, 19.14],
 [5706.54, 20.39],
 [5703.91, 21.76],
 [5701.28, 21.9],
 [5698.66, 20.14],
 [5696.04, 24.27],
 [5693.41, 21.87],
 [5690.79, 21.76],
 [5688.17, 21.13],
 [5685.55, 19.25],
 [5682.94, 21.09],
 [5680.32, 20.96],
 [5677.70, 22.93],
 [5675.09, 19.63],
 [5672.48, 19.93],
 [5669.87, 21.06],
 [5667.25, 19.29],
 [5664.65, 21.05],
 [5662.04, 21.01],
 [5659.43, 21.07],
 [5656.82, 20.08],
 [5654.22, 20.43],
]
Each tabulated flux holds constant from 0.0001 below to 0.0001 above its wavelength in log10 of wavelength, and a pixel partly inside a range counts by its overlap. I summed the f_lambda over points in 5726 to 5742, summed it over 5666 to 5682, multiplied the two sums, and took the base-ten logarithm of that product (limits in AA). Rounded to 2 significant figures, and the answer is 4.2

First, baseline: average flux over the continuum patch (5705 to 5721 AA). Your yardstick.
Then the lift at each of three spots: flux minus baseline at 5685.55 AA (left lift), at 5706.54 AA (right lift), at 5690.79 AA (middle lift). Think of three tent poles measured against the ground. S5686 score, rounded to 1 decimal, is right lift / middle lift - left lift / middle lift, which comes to 1.0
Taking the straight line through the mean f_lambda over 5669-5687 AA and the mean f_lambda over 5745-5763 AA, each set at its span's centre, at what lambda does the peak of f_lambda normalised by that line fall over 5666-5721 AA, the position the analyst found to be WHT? 5696.04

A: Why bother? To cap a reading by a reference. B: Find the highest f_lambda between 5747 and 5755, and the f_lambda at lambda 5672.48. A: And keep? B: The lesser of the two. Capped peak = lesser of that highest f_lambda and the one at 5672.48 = 19.9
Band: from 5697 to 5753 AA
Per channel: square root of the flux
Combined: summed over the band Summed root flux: 98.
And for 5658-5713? 96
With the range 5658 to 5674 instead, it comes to 27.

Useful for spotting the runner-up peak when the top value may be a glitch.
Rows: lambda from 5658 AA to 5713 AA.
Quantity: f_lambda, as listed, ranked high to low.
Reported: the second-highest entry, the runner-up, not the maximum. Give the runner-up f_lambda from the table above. 22.93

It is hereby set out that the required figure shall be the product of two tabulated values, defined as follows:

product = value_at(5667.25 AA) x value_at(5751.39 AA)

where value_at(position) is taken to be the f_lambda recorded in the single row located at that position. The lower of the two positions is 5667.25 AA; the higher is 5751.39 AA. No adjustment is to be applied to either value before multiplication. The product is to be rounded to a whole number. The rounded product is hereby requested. 383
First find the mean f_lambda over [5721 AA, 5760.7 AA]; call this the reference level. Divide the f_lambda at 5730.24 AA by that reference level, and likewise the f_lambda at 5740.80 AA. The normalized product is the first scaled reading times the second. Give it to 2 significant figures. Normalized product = 0.97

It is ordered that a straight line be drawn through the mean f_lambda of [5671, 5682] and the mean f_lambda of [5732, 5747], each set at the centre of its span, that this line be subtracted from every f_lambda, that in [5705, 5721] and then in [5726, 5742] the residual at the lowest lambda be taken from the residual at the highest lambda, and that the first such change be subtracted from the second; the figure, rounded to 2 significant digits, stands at -2.6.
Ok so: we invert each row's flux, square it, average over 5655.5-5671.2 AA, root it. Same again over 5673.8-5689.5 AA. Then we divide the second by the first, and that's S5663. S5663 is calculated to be 0.99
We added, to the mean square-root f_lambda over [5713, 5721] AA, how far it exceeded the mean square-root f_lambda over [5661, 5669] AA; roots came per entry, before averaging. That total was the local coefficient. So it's 4.69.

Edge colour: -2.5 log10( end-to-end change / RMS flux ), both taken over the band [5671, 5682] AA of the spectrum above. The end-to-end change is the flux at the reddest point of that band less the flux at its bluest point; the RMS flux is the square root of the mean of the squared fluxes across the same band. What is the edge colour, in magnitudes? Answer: 3.3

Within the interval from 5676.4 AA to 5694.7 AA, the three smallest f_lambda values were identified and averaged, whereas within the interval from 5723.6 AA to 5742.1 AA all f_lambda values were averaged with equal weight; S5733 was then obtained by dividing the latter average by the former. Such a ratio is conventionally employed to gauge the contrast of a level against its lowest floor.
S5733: 1.09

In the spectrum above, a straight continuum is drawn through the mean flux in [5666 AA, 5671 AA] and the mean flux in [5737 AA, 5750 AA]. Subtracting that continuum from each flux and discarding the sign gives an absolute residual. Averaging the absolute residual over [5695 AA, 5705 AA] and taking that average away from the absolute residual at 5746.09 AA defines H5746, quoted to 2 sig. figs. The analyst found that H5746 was 0.57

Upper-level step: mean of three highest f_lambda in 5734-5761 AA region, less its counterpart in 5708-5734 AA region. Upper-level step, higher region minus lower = 0.4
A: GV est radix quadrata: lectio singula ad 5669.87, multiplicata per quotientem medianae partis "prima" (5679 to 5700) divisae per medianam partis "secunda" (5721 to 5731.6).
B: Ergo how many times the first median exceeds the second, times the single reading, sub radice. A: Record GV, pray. 4.48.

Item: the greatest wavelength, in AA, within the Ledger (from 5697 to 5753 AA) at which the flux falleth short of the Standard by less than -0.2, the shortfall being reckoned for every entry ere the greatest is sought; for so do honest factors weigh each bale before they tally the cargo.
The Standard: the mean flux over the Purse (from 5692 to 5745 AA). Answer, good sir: 5748.74 AA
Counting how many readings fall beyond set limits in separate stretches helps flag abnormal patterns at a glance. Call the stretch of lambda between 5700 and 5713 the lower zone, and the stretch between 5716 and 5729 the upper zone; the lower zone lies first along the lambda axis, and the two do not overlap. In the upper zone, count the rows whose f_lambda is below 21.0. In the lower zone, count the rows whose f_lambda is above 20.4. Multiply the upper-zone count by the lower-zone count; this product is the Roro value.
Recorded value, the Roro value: 0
